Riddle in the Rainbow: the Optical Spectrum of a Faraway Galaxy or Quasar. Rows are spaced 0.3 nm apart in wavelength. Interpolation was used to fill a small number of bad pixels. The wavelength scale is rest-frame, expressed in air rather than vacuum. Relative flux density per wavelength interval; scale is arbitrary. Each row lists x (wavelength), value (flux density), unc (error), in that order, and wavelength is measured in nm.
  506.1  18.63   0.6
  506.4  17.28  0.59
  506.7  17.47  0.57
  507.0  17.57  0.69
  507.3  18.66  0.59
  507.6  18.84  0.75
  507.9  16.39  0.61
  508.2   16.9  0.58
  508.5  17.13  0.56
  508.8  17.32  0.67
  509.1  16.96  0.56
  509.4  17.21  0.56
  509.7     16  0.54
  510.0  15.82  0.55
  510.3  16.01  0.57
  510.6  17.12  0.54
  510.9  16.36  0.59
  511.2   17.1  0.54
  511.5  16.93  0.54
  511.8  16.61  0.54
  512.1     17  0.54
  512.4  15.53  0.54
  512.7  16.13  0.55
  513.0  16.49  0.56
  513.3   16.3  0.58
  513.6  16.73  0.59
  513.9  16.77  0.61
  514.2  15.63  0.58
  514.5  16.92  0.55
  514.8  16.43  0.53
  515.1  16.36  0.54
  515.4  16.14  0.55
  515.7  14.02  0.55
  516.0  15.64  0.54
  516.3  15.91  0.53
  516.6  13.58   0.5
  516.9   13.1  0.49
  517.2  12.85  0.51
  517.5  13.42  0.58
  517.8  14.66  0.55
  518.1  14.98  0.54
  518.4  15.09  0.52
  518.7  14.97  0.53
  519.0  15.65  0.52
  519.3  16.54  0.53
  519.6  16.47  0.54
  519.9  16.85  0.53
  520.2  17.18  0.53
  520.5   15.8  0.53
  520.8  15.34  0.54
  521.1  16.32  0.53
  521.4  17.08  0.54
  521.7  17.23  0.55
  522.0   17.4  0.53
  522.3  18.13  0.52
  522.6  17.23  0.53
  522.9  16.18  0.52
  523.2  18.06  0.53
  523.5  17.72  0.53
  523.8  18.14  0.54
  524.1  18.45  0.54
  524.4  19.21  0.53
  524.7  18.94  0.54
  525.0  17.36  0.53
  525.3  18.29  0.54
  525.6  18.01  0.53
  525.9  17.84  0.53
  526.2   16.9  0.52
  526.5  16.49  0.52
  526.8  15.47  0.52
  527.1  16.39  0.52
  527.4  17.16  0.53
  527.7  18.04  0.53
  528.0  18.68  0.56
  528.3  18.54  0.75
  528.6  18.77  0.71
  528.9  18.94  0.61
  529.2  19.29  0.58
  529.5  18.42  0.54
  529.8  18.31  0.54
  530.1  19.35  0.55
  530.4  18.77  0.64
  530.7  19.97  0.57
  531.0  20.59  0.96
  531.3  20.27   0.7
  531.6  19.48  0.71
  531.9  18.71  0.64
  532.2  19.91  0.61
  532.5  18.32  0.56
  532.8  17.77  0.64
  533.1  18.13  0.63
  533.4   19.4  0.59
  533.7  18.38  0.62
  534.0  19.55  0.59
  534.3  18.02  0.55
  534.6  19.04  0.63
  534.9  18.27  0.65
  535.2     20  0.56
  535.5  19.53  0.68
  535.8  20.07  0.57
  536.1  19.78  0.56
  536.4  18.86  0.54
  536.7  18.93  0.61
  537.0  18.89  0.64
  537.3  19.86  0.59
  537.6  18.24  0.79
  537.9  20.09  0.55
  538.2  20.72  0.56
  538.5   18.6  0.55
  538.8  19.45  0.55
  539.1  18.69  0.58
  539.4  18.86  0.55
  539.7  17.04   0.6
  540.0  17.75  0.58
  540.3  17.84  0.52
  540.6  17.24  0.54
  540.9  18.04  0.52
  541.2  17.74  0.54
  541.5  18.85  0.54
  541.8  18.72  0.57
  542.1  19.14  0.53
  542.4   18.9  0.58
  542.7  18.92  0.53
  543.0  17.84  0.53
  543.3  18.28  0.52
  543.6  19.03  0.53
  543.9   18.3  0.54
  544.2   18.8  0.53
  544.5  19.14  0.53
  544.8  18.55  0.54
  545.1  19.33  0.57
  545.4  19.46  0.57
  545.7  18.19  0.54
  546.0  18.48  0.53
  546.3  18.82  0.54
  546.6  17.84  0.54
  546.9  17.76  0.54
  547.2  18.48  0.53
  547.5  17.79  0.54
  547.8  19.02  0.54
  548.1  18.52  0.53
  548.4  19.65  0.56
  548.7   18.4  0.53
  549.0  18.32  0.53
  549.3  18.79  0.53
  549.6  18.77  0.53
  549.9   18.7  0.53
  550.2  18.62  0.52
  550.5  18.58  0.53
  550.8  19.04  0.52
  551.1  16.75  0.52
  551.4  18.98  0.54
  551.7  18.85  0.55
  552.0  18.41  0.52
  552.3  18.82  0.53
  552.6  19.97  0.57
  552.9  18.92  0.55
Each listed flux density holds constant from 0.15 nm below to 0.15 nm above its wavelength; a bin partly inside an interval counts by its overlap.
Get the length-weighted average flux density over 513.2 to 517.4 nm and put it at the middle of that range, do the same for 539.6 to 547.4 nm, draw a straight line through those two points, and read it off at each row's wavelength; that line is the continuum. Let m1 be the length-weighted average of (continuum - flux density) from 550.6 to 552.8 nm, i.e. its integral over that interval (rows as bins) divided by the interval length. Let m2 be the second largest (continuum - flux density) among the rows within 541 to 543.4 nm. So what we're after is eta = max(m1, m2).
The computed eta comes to 0.6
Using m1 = 0.6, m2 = 0.4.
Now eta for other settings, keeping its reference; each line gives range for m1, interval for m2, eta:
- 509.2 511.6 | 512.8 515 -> -1.1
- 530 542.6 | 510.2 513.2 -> -1.0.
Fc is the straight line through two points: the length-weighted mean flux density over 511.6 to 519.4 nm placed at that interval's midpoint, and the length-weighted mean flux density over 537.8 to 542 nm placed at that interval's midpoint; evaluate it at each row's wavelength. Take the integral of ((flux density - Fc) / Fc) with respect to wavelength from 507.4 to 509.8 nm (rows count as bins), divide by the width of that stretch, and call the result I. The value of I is 0.17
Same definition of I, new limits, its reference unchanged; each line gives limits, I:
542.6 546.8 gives -0.03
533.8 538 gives 0.06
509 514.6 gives 0.10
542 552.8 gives -0.04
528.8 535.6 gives 0.08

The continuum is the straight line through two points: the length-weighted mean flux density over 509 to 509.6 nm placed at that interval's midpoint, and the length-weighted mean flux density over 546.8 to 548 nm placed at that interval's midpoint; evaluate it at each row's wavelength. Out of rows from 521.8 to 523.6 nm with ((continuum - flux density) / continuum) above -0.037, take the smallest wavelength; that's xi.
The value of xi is 522.0 nm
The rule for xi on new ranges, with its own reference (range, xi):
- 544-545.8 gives 544.2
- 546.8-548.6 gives 546.9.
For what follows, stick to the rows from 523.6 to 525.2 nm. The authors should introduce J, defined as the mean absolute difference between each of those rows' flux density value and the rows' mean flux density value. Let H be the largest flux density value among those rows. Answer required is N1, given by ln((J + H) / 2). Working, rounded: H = 19.21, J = 0.54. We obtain 2.29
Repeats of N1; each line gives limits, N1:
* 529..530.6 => 2.29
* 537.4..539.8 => 2.38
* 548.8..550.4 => 2.25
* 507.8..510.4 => 2.19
